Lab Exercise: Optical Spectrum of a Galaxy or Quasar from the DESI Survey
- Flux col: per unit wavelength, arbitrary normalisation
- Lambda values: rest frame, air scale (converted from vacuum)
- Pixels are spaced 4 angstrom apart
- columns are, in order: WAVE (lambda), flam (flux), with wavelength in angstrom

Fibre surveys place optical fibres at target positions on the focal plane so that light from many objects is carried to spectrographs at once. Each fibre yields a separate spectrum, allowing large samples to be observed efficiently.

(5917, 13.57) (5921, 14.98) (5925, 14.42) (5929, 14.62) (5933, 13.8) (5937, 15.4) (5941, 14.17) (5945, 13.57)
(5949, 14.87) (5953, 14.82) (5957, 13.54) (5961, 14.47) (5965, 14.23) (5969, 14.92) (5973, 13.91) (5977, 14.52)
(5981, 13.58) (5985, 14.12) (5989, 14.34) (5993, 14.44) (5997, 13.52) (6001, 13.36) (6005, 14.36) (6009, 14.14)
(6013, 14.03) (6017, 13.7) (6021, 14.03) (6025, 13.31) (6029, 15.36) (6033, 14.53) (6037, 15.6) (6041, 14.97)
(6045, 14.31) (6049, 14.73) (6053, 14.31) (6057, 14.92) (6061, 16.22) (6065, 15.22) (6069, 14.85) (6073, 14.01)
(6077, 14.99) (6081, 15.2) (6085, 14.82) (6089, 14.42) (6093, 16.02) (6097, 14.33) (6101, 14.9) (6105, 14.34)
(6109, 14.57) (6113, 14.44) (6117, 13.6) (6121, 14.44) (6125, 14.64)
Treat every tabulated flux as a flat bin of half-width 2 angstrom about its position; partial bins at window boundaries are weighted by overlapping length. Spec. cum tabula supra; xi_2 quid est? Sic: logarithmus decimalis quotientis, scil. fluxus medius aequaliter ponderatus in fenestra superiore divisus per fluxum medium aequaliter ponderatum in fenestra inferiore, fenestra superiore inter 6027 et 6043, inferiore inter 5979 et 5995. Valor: 0.030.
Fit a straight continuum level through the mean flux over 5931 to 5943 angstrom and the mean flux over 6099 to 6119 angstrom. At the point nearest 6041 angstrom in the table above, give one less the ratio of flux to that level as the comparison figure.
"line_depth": -0.04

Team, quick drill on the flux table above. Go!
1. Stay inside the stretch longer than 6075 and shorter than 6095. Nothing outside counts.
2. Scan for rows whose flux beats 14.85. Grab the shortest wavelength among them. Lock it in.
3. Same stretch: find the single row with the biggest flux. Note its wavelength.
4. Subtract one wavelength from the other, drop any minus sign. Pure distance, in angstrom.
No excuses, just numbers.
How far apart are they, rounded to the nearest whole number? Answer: 16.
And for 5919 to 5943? 16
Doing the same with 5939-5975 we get 20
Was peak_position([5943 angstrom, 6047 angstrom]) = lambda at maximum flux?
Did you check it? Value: 6037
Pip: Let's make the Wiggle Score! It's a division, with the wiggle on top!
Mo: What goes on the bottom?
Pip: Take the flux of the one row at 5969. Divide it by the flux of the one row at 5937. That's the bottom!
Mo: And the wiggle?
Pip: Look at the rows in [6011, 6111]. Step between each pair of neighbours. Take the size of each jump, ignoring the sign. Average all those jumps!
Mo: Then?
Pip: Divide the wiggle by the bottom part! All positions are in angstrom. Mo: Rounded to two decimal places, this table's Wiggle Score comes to 0.78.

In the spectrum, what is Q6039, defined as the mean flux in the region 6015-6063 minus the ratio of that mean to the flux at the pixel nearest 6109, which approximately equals 13.7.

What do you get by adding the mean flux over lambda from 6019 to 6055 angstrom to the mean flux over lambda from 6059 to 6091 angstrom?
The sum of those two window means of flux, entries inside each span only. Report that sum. 29.5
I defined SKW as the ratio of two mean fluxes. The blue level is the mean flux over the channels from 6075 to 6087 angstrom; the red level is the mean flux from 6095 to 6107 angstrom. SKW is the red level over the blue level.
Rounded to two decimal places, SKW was 0.97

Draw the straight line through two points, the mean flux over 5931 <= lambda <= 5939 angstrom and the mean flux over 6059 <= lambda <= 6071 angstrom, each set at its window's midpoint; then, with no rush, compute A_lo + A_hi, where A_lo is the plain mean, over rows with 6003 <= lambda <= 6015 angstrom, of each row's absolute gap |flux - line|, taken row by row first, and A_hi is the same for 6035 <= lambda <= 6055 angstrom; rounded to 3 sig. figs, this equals 1.55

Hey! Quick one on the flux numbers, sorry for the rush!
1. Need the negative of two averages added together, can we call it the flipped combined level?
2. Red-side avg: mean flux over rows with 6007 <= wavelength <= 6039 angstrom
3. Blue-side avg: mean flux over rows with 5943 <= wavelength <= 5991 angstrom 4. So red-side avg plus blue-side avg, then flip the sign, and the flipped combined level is -28.6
